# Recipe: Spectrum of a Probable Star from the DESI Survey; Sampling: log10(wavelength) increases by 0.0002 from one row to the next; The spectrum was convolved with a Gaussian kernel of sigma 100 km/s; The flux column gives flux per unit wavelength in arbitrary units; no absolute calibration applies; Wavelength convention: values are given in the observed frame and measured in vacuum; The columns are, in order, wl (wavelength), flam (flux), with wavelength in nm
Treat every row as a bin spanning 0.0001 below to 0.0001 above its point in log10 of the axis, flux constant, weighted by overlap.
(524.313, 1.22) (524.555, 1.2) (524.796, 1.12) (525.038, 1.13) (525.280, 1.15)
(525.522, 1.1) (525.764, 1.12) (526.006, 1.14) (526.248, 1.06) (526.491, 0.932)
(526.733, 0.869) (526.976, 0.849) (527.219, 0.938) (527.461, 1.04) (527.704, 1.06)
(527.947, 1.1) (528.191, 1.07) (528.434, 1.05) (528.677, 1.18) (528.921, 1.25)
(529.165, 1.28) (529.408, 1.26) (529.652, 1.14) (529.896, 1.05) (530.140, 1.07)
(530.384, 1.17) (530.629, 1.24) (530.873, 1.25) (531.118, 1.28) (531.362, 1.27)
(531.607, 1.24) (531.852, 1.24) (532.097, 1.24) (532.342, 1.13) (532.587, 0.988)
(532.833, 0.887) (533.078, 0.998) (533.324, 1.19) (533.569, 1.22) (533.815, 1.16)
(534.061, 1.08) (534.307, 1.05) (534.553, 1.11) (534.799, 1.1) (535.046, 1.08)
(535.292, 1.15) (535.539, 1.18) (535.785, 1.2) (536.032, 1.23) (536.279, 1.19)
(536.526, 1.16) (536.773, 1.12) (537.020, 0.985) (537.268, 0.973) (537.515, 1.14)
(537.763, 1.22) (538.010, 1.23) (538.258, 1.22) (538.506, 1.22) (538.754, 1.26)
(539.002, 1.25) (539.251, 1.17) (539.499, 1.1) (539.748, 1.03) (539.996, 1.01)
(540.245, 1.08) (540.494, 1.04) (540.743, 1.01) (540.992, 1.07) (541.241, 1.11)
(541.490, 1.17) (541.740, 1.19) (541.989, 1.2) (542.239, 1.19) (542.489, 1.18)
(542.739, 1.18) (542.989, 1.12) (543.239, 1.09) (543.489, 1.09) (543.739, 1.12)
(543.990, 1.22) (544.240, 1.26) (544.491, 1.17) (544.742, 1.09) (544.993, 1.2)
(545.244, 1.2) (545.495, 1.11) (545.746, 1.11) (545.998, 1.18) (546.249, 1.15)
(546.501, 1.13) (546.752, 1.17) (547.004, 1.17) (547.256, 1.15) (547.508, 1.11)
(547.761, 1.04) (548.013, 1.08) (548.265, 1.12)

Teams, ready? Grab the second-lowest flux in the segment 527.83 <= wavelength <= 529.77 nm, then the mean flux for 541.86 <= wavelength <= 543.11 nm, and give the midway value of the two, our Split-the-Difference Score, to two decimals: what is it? 1.12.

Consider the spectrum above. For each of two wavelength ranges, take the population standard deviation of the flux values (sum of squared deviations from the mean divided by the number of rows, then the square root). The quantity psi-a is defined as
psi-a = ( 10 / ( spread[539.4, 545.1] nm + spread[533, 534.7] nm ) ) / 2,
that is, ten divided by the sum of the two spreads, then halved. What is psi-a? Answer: 35.1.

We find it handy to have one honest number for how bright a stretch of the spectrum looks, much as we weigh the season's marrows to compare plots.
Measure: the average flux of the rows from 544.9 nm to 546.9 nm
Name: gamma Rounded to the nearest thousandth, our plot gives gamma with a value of 1.156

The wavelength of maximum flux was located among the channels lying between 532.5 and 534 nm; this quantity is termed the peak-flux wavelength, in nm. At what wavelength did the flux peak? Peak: 533.569 nm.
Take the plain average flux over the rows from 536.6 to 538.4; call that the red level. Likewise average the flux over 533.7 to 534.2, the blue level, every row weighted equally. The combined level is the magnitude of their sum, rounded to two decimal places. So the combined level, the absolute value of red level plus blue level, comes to 2.25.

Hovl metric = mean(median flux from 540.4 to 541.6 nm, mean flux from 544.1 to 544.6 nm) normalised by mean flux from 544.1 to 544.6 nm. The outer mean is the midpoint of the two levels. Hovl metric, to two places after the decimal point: 0.94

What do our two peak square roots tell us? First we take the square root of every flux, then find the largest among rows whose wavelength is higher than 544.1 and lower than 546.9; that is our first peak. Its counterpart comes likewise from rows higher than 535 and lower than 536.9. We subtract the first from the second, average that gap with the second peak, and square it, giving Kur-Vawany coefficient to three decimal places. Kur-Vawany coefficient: 0.300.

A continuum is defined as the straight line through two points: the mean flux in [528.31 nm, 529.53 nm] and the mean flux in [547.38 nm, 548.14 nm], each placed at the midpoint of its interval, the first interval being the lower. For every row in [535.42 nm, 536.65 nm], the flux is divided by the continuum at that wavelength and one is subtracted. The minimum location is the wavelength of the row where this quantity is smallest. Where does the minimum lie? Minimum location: 536.526 nm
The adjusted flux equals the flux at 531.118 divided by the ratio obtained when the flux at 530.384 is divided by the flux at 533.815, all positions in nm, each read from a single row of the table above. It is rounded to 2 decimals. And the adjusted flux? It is 1.27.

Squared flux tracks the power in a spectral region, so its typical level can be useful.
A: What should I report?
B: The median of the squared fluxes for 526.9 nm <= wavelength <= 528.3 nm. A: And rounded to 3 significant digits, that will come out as 1.10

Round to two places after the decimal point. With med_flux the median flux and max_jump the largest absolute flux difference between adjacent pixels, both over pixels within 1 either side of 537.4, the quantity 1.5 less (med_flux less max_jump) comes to 0.52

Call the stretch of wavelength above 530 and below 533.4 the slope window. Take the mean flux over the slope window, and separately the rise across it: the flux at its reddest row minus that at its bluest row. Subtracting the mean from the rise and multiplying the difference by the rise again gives -0.12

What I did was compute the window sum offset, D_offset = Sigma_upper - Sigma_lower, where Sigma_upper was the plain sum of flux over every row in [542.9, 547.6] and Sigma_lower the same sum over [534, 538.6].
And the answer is 0.2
